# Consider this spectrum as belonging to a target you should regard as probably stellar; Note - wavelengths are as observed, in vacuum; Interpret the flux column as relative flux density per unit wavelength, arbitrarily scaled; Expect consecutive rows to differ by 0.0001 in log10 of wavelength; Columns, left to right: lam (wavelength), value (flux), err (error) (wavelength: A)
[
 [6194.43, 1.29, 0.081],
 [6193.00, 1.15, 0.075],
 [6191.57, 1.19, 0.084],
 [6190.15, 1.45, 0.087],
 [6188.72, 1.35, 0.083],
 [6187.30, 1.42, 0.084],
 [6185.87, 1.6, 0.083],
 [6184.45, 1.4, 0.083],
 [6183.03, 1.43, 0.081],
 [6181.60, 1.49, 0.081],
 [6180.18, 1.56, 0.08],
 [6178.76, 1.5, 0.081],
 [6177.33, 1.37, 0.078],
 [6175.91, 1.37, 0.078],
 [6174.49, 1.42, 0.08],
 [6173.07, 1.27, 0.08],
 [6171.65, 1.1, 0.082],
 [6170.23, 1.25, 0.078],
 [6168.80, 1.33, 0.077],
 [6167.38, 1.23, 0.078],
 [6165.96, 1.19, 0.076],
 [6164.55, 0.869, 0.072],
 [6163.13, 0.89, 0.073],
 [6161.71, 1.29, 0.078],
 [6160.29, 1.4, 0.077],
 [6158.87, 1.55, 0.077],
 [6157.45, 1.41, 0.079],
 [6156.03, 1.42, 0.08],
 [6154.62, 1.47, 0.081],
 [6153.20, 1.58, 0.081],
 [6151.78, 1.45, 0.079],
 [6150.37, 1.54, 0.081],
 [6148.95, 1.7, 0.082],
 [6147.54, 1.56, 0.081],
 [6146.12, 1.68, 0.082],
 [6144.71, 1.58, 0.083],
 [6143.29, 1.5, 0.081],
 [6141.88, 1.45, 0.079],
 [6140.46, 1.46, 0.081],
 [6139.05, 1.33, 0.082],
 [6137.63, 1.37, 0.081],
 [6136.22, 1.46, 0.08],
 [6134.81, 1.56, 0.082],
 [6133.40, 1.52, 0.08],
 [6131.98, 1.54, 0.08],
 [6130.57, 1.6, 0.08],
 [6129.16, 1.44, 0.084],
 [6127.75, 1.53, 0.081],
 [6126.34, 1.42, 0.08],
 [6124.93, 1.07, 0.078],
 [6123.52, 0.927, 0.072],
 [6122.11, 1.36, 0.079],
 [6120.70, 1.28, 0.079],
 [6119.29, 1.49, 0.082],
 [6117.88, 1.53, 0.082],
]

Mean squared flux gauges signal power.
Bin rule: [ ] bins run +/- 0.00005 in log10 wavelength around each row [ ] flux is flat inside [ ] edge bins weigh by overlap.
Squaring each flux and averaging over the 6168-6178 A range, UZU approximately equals 1.70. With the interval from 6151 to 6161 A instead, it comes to 2.16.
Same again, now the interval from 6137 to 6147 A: 2.21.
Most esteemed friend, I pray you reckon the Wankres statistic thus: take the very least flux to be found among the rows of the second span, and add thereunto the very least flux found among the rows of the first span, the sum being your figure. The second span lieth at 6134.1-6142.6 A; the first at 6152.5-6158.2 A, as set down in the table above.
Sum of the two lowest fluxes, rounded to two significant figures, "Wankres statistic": 2.7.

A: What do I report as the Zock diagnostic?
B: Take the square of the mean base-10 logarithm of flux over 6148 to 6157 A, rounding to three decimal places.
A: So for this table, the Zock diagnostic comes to 0.033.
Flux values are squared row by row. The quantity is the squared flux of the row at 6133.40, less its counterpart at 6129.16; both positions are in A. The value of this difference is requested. 0.2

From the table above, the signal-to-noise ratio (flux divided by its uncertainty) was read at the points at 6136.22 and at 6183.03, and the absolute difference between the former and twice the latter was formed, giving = 17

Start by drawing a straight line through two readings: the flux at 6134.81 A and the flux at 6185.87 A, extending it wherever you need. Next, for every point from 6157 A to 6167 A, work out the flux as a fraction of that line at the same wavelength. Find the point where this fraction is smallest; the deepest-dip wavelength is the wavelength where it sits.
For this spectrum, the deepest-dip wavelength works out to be 6164.55 A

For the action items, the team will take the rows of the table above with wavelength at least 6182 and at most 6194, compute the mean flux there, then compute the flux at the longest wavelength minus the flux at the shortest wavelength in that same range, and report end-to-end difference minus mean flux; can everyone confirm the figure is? -1.65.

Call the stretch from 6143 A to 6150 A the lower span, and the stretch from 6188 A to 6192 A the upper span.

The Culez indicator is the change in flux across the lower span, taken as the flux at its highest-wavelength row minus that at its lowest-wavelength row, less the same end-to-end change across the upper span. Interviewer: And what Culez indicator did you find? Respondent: 0.36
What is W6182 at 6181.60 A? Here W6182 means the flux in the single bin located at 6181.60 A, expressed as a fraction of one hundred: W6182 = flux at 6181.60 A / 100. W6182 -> 0.0149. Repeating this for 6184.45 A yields 0.0140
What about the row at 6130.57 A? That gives 0.0160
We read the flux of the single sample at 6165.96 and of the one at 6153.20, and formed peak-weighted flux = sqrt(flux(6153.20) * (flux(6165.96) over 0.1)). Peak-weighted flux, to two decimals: 4.34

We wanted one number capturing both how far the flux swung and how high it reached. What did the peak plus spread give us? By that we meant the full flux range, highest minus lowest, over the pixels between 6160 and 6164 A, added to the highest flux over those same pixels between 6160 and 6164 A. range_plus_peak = 1.91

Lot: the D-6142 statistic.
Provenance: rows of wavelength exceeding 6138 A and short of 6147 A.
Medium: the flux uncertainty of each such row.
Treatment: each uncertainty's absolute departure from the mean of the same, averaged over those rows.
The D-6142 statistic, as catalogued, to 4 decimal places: 0.0010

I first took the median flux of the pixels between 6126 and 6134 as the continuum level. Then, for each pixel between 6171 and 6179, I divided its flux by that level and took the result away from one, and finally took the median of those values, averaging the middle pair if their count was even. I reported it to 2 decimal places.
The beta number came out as 0.10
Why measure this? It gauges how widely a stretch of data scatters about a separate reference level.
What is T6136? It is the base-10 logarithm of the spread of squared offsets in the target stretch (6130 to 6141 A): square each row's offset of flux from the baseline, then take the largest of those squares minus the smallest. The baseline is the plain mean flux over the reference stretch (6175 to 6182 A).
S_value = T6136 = -1.7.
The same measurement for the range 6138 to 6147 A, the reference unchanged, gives -1.3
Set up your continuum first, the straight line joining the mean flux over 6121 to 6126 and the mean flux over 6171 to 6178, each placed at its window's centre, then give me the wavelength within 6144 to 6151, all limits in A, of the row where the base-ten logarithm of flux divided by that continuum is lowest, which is 6150.37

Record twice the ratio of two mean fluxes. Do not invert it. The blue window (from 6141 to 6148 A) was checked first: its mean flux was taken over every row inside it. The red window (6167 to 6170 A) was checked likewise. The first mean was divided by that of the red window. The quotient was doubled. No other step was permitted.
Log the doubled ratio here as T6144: 2.43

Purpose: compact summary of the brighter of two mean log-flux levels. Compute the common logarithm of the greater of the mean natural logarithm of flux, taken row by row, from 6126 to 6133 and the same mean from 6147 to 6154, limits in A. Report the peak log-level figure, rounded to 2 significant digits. -0.35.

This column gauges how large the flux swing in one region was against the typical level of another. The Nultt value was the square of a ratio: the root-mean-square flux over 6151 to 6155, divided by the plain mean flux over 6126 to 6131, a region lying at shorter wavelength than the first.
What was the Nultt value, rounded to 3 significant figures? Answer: 1.00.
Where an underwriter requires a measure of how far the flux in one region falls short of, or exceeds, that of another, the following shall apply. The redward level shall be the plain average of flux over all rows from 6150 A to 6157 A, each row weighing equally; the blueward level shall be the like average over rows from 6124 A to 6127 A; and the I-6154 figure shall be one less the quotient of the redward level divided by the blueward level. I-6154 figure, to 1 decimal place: -0.2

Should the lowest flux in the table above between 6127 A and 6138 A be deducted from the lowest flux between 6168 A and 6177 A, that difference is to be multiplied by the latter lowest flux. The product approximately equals -0.30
